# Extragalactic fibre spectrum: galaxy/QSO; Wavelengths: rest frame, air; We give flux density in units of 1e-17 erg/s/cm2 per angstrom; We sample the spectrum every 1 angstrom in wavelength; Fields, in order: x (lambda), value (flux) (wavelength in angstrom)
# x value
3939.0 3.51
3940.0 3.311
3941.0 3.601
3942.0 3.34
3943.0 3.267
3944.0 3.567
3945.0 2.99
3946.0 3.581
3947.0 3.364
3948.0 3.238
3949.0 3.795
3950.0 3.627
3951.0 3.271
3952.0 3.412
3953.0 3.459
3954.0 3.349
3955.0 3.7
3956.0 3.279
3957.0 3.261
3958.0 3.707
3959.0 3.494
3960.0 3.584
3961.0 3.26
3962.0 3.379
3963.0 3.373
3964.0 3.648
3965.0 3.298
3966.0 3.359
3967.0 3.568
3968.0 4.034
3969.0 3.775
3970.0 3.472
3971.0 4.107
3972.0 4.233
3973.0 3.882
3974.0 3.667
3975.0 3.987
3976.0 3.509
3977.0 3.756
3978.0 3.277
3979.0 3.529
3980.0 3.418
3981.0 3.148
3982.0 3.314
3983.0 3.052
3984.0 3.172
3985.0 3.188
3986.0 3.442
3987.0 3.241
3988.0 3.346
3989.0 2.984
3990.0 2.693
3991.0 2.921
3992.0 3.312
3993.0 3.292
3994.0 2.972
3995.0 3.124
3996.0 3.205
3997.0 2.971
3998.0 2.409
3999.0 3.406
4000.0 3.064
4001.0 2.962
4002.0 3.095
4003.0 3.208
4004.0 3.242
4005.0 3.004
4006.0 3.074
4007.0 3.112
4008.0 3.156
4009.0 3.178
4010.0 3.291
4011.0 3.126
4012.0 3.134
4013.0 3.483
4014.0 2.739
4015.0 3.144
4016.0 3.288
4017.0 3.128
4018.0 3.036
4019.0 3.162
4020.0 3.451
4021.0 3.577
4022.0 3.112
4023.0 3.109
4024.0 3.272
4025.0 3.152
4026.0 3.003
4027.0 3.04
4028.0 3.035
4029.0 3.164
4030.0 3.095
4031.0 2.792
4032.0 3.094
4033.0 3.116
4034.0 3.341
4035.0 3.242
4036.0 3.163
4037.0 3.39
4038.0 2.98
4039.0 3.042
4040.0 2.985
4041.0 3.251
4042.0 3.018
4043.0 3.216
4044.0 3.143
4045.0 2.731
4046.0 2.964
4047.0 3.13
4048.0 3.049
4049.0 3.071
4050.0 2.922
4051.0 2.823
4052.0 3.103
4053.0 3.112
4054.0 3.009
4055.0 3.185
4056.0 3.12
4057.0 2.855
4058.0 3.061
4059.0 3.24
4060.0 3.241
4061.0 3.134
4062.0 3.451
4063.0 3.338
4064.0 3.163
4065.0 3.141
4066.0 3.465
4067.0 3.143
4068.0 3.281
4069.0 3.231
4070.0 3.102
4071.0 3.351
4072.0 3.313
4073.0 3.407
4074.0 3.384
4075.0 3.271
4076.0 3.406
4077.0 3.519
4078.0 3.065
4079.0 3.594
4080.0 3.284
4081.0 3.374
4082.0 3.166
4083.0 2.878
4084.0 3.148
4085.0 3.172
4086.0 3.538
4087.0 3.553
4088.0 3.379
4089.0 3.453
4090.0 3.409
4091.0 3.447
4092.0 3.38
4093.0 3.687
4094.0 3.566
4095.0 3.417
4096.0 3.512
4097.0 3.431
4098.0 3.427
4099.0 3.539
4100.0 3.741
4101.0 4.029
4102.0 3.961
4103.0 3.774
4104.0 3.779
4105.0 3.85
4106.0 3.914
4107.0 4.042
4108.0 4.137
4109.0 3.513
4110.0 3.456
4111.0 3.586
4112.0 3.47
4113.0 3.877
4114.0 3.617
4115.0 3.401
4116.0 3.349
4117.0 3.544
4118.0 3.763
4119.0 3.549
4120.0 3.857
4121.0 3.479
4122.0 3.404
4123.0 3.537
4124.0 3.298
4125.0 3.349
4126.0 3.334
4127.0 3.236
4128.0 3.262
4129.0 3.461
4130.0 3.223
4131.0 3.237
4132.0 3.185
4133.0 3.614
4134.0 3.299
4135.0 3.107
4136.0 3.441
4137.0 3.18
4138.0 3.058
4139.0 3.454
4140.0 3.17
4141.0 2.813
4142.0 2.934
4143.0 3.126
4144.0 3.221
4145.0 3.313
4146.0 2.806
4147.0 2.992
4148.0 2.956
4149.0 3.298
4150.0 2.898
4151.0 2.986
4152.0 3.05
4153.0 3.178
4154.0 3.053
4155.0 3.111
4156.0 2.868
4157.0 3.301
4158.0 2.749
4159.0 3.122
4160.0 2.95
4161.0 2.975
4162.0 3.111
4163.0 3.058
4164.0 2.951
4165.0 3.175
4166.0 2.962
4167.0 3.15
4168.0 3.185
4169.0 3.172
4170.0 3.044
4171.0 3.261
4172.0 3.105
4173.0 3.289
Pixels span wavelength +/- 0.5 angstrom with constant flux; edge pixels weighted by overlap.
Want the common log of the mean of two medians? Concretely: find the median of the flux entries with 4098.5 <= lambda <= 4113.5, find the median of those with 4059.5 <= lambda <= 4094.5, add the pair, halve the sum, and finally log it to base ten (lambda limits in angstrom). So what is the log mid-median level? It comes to 0.552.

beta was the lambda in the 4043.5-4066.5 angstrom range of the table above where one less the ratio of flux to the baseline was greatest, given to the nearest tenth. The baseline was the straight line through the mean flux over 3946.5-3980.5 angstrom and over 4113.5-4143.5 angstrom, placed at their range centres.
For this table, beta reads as 4045.0 angstrom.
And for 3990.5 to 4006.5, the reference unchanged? 3998.0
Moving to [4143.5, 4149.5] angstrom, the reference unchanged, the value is 4146.0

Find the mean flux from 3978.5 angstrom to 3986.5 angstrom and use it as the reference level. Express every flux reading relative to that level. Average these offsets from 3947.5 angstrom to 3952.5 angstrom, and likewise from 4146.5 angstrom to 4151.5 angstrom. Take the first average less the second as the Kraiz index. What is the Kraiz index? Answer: 0.44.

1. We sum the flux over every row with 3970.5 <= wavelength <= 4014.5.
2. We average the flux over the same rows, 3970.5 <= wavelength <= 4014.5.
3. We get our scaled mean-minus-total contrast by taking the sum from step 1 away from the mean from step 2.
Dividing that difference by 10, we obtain -14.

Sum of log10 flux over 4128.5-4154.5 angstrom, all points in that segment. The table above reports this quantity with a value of 13.0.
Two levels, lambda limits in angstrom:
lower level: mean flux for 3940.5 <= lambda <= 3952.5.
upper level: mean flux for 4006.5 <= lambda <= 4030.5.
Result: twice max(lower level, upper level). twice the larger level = 6.8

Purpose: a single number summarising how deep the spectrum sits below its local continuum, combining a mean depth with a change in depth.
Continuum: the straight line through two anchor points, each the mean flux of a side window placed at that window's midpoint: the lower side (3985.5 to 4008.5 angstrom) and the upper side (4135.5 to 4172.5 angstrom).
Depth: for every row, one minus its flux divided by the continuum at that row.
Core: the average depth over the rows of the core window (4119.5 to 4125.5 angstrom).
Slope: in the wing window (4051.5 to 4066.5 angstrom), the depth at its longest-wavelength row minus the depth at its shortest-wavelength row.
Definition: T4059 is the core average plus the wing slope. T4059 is -0.25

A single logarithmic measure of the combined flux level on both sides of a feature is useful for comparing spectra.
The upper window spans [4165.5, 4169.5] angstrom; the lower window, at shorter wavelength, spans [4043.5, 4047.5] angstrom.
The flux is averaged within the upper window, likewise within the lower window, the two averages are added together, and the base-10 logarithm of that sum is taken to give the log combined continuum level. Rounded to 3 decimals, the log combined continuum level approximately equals 0.786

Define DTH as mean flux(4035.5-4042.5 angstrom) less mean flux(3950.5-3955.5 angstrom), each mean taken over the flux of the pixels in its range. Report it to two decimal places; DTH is -0.32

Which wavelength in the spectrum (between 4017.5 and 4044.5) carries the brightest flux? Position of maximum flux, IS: 4021.0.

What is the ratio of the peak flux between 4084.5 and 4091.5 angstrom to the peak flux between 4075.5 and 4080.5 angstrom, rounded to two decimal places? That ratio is 0.99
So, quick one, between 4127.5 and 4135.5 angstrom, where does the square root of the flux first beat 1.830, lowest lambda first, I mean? 4129.0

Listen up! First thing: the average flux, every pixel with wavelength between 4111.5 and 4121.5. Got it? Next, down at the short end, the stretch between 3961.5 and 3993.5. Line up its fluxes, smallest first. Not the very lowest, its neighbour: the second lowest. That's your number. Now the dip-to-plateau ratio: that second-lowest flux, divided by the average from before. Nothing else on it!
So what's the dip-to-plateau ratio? 0.814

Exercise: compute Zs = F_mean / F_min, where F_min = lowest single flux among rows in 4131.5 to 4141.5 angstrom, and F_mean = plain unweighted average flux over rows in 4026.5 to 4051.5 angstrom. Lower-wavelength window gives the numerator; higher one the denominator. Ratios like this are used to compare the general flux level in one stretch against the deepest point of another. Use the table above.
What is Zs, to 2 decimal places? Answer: 1.09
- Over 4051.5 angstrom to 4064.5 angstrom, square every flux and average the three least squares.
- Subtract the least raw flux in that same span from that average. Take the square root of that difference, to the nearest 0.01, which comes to 2.45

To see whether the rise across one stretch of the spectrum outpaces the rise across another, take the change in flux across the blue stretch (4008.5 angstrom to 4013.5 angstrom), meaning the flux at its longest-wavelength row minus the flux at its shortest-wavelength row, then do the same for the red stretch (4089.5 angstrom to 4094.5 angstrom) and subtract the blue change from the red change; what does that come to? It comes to -0.15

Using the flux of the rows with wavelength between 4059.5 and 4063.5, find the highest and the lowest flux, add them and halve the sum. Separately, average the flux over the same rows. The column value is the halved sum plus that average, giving 6.58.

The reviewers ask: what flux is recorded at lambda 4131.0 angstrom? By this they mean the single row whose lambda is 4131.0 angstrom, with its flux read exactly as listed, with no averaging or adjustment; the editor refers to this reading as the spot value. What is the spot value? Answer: 3.237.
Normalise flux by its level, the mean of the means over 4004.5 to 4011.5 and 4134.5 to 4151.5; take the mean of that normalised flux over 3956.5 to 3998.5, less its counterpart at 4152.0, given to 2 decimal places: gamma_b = 0.11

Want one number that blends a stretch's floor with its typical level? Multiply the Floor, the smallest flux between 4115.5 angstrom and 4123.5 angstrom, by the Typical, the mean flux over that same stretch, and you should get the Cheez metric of 11.9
